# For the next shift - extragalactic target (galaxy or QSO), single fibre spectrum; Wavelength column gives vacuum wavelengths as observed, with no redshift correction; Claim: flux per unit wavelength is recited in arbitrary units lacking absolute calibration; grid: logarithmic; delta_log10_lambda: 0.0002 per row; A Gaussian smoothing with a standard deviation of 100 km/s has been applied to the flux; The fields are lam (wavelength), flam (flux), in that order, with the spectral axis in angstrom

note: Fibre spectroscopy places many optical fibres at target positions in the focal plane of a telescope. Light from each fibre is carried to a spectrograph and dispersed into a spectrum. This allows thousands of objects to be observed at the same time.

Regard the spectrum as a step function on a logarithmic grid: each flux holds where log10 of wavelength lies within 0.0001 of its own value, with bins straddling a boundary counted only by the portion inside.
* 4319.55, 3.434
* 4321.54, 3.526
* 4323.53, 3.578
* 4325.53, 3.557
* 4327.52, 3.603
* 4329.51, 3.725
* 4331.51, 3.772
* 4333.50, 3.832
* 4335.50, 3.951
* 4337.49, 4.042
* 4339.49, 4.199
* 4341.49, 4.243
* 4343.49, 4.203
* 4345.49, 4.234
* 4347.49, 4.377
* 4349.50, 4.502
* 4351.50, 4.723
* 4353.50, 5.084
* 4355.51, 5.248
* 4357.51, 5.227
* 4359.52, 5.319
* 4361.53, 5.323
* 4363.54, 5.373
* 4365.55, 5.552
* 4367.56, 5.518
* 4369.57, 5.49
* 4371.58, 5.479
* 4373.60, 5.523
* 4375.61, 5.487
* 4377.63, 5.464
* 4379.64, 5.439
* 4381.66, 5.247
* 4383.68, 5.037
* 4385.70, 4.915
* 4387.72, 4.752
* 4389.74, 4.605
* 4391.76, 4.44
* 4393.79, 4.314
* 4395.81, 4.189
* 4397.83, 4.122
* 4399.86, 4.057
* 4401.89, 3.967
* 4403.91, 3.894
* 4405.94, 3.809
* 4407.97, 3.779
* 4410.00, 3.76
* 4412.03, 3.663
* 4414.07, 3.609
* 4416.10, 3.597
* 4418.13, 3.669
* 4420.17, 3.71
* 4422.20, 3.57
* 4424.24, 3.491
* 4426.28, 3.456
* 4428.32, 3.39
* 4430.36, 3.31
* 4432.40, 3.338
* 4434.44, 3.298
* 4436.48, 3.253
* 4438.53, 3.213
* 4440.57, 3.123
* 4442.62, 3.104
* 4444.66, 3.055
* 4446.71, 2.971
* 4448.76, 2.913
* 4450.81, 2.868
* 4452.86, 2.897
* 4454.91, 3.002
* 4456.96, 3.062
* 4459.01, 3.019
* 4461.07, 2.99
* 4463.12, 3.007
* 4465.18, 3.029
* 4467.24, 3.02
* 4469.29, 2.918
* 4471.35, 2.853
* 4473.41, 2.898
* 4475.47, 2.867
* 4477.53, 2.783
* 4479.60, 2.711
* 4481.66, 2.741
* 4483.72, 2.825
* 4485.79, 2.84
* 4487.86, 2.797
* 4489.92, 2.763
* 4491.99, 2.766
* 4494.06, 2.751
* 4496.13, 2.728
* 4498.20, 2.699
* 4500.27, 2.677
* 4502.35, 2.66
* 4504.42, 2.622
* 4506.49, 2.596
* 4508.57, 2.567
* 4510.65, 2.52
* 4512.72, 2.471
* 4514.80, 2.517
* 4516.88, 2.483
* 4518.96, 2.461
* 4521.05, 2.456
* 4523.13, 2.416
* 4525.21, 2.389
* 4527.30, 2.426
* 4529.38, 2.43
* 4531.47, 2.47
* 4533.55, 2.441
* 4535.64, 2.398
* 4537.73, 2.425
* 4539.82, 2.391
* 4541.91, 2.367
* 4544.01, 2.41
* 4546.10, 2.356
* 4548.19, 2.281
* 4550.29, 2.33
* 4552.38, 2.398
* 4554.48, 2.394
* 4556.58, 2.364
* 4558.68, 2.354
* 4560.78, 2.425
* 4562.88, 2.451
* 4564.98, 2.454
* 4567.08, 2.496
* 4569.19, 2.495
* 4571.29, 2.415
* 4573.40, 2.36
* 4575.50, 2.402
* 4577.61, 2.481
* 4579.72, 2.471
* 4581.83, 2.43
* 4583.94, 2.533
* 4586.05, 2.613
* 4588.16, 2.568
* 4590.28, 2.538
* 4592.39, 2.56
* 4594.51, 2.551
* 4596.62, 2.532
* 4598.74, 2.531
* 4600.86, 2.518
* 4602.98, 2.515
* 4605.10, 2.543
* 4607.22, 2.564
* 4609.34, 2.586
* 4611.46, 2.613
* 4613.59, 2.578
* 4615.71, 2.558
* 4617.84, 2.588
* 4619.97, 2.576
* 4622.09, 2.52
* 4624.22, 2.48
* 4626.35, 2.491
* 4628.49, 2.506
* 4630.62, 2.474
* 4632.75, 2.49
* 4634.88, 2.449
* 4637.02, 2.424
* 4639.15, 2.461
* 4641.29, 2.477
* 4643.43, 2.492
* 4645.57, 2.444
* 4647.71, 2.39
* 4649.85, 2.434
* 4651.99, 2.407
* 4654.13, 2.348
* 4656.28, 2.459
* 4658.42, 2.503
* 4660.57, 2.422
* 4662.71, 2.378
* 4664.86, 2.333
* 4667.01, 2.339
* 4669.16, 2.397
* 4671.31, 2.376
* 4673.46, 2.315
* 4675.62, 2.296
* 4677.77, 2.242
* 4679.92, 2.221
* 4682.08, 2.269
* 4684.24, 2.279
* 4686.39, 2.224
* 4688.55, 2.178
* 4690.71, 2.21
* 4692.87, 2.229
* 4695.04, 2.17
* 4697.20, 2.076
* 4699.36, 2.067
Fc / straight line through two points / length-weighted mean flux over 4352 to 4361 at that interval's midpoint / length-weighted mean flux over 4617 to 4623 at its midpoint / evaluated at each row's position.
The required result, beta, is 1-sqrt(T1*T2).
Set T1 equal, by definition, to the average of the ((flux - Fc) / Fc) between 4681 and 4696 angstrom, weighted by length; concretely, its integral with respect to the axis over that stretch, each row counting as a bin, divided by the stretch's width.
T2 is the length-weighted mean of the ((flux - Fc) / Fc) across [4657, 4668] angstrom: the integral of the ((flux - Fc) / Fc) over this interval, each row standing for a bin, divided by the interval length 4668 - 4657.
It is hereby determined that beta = 0.85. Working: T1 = 0.184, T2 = 0.12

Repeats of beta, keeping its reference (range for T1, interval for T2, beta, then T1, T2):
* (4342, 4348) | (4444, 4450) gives 0.75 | -0.198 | -0.31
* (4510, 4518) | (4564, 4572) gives 0.75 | -0.311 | -0.20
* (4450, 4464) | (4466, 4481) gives 0.71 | -0.289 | -0.29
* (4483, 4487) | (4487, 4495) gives 0.72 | -0.276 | -0.28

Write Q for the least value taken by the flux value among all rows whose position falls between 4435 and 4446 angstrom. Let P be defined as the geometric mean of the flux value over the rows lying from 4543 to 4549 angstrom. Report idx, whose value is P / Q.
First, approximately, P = 2.3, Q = 3.055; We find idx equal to 0.8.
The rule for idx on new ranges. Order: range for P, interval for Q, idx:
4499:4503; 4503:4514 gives 1.1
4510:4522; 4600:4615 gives 1.0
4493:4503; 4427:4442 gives 0.9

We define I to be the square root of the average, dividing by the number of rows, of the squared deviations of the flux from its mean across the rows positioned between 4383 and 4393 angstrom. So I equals 0.213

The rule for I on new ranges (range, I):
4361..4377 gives 0.074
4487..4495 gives 0.017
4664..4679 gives 0.048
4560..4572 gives 0.031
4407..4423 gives 0.071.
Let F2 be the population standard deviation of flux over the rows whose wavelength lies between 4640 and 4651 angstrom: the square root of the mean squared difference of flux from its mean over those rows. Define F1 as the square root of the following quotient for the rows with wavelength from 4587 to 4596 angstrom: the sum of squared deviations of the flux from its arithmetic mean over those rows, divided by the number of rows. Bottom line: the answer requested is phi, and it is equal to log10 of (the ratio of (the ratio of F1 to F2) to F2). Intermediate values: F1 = 0.0111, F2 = 0.036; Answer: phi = 0.94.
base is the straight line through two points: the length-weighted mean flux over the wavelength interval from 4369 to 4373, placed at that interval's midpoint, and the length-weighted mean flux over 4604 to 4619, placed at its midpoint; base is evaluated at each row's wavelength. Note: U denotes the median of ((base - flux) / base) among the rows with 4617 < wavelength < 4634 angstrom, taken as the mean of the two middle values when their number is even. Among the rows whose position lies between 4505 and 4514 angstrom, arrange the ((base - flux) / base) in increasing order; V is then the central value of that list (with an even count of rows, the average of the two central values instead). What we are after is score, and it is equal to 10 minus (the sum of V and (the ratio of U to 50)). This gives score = 9.7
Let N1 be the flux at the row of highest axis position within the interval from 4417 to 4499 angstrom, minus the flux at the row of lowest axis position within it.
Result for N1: -0.970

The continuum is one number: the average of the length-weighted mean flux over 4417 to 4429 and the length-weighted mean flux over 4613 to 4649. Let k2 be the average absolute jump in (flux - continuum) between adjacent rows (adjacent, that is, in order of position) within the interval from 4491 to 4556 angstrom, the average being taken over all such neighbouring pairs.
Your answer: 0.033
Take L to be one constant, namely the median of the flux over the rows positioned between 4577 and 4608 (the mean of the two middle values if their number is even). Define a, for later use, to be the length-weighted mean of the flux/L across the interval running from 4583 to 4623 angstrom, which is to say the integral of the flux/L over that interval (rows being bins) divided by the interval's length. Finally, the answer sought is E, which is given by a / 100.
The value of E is 0.0101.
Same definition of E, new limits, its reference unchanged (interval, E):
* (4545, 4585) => 0.0095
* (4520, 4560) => 0.0095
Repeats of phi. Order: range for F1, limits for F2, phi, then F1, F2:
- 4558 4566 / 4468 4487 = 0.97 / 0.0403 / 0.065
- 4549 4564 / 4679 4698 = 1.08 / 0.0389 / 0.057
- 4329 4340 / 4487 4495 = 2.76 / 0.1640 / 0.017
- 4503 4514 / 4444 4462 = 1.10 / 0.0540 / 0.065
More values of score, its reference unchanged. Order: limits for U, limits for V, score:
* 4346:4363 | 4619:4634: 10.0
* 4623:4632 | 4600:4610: 10.0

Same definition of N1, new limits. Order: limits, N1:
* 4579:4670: -0.074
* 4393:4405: -0.420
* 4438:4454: -0.316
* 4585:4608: -0.049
